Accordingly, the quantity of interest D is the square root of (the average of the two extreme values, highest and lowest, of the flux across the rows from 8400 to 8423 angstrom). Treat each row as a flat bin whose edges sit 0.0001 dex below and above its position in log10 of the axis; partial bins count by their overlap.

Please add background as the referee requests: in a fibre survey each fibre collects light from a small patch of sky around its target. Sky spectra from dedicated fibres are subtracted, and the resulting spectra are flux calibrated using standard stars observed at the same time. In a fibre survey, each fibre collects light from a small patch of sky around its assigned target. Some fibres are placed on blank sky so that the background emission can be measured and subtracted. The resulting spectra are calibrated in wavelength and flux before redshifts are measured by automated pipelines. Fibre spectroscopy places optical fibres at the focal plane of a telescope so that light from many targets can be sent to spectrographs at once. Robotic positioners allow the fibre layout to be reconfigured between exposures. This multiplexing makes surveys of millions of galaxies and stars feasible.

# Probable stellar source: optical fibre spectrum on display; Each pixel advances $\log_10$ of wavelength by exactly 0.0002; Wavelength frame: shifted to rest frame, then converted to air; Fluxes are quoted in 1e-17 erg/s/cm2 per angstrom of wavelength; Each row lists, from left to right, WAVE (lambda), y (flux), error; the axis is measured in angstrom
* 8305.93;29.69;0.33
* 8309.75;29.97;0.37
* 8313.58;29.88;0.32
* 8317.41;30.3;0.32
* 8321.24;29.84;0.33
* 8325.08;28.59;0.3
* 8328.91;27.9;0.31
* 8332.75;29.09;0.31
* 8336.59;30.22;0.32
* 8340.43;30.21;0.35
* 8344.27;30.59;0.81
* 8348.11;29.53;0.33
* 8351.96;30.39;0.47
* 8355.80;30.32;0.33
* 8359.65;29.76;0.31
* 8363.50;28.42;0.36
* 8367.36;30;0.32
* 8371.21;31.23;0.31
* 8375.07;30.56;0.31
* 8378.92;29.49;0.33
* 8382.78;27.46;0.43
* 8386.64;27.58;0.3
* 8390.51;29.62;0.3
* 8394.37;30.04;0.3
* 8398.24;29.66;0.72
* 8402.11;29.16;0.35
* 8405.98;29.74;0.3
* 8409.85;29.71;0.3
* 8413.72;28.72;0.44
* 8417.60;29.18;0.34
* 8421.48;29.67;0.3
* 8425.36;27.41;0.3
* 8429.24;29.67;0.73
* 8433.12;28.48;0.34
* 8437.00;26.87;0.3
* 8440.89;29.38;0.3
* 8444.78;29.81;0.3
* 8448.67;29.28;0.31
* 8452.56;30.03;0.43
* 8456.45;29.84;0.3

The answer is 5.41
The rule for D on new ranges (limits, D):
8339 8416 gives 5.42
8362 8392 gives 5.42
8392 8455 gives 5.33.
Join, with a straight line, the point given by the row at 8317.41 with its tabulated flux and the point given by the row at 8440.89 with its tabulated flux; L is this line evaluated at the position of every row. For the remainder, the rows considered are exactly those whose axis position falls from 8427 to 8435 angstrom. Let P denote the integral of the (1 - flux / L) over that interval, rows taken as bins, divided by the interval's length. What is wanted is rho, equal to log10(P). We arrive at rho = -1.83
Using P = 0.015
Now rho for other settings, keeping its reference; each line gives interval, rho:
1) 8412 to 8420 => -1.72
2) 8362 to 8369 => -1.62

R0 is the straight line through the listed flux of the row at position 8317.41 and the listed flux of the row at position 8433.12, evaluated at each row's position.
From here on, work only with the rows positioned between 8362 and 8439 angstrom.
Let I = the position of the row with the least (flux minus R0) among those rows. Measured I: 8382.78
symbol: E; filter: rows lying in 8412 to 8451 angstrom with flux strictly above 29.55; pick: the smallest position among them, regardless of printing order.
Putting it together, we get 8421.48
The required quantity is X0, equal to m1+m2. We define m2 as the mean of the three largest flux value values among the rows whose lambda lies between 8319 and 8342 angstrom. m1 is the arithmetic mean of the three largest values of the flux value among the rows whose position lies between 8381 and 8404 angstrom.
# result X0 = 59.9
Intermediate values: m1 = 29.8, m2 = 30.1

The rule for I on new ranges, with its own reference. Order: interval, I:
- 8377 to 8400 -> 8382.78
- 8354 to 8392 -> 8382.78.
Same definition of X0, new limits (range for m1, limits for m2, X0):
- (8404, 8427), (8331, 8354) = 60.1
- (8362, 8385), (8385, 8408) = 60.4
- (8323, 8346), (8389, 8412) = 60.2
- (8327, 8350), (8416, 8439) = 59.8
